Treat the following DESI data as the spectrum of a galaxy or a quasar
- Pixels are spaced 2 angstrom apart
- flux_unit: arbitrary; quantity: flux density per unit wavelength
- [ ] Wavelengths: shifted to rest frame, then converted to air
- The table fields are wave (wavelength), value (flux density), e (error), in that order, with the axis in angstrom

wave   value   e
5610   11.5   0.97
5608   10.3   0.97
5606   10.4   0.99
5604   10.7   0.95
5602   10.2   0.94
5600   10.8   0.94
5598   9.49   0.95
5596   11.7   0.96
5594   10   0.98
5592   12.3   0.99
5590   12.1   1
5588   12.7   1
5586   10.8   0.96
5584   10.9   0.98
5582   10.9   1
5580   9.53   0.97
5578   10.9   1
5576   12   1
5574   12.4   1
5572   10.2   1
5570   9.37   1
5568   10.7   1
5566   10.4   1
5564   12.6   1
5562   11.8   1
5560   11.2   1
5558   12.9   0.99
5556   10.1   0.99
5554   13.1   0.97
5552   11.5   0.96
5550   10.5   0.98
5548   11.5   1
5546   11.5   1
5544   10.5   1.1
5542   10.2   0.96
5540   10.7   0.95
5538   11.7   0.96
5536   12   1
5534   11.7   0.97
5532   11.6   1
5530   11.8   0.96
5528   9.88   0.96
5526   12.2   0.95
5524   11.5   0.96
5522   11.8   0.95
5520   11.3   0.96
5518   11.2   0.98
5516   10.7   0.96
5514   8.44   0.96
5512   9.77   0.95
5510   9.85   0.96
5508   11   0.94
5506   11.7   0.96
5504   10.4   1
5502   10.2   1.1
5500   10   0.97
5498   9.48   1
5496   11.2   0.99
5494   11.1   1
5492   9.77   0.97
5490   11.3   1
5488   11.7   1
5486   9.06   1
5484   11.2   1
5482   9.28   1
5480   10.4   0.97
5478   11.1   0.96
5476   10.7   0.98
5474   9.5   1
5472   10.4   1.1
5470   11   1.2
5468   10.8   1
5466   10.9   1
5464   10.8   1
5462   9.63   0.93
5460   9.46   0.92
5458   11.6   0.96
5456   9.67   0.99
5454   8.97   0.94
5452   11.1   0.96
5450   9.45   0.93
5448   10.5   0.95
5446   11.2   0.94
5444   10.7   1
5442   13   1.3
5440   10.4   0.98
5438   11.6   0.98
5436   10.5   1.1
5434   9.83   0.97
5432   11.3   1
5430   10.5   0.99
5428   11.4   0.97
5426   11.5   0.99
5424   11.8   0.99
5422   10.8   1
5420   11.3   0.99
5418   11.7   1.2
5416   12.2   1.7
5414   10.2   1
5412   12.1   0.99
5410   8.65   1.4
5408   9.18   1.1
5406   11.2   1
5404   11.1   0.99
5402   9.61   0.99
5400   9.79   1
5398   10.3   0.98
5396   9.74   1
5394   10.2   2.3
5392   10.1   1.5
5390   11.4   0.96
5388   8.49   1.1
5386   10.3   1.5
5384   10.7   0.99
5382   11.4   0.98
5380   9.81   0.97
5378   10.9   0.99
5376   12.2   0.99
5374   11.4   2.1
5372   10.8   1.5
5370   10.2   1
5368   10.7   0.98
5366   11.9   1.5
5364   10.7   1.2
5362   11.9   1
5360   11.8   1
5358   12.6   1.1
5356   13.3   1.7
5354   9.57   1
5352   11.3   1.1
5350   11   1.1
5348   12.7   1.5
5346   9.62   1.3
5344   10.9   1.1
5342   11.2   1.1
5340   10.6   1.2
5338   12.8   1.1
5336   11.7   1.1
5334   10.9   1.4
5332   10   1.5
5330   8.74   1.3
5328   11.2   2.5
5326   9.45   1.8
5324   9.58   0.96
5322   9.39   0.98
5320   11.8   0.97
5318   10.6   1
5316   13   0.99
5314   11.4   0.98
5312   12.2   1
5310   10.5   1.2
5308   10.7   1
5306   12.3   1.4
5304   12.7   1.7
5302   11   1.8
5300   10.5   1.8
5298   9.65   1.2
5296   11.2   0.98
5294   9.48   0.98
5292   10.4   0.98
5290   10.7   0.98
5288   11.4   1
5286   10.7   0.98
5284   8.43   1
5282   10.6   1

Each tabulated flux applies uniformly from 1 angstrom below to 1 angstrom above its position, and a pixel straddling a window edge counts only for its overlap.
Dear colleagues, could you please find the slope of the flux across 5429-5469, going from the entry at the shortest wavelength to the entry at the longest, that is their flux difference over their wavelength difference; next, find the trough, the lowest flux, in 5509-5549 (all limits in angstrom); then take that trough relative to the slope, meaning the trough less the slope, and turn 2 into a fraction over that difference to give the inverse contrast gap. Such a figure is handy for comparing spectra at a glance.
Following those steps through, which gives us 0.237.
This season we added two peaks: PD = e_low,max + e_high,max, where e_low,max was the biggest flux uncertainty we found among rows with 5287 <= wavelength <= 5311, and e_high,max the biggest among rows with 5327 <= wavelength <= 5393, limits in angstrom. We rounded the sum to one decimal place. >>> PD 4.3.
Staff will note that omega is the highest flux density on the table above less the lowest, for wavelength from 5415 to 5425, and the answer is 1.4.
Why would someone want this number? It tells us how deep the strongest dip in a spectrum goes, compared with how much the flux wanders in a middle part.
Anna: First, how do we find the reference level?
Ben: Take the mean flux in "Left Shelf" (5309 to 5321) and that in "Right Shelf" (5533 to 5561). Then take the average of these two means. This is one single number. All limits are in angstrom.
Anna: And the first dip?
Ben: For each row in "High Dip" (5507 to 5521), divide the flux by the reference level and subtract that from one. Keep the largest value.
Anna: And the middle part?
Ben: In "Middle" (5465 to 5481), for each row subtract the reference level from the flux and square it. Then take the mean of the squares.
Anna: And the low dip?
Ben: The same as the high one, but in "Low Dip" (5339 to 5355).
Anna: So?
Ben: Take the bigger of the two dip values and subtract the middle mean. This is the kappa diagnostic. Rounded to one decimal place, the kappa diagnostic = -0.7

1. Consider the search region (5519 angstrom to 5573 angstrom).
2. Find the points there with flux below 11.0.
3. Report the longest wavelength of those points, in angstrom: 5572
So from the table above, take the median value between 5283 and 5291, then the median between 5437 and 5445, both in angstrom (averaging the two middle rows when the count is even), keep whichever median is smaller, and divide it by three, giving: 3.57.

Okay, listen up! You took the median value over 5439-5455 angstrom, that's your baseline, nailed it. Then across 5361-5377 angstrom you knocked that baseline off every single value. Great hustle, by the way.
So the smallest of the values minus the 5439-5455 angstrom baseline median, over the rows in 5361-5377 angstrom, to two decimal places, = -0.40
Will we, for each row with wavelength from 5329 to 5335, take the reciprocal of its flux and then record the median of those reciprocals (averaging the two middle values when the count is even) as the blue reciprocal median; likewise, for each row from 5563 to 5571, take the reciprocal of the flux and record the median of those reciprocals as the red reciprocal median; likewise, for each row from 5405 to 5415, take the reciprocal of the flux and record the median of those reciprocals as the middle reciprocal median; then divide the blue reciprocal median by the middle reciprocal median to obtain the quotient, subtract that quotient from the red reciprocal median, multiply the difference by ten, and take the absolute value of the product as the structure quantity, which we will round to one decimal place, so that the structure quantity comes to 9.3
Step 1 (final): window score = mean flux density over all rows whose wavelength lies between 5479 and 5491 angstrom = 10.5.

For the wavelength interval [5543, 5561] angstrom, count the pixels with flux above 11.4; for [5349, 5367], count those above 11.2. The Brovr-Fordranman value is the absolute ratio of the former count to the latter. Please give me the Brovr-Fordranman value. 0.8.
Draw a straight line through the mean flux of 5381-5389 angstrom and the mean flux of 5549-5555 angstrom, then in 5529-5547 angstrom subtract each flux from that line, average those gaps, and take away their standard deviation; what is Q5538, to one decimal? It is -0.4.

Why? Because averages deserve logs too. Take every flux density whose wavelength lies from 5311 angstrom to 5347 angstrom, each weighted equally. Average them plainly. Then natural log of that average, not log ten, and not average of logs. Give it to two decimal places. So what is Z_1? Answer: 2.38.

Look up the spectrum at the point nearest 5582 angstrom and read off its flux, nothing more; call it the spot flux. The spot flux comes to 10.9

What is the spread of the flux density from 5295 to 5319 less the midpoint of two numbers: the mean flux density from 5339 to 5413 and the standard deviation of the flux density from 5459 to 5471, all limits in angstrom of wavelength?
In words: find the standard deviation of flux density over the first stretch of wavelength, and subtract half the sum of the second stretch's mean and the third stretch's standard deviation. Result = -4.7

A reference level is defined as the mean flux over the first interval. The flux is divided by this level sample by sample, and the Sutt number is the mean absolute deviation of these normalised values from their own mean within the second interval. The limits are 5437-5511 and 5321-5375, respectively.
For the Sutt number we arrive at 0.086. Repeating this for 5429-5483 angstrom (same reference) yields 0.063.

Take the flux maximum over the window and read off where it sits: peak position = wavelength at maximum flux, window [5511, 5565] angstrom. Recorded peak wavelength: 5554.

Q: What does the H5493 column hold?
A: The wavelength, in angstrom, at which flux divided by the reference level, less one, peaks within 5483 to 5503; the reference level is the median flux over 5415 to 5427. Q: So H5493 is 5488 angstrom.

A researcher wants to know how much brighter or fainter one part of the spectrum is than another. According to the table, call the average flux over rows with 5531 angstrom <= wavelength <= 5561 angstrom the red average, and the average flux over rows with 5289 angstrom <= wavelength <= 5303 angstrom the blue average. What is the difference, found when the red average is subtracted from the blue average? -1.0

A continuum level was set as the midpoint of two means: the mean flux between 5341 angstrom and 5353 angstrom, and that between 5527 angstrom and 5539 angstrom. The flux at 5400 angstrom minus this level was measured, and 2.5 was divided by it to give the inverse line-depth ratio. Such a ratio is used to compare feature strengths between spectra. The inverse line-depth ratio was -2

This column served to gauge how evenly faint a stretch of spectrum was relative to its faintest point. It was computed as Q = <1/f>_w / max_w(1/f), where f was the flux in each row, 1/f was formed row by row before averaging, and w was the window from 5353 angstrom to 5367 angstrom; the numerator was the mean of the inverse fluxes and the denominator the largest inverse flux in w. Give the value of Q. 0.828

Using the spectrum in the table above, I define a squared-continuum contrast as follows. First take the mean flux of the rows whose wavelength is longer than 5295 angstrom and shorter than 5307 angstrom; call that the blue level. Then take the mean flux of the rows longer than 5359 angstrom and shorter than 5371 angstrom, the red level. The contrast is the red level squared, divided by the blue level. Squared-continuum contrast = 11.2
